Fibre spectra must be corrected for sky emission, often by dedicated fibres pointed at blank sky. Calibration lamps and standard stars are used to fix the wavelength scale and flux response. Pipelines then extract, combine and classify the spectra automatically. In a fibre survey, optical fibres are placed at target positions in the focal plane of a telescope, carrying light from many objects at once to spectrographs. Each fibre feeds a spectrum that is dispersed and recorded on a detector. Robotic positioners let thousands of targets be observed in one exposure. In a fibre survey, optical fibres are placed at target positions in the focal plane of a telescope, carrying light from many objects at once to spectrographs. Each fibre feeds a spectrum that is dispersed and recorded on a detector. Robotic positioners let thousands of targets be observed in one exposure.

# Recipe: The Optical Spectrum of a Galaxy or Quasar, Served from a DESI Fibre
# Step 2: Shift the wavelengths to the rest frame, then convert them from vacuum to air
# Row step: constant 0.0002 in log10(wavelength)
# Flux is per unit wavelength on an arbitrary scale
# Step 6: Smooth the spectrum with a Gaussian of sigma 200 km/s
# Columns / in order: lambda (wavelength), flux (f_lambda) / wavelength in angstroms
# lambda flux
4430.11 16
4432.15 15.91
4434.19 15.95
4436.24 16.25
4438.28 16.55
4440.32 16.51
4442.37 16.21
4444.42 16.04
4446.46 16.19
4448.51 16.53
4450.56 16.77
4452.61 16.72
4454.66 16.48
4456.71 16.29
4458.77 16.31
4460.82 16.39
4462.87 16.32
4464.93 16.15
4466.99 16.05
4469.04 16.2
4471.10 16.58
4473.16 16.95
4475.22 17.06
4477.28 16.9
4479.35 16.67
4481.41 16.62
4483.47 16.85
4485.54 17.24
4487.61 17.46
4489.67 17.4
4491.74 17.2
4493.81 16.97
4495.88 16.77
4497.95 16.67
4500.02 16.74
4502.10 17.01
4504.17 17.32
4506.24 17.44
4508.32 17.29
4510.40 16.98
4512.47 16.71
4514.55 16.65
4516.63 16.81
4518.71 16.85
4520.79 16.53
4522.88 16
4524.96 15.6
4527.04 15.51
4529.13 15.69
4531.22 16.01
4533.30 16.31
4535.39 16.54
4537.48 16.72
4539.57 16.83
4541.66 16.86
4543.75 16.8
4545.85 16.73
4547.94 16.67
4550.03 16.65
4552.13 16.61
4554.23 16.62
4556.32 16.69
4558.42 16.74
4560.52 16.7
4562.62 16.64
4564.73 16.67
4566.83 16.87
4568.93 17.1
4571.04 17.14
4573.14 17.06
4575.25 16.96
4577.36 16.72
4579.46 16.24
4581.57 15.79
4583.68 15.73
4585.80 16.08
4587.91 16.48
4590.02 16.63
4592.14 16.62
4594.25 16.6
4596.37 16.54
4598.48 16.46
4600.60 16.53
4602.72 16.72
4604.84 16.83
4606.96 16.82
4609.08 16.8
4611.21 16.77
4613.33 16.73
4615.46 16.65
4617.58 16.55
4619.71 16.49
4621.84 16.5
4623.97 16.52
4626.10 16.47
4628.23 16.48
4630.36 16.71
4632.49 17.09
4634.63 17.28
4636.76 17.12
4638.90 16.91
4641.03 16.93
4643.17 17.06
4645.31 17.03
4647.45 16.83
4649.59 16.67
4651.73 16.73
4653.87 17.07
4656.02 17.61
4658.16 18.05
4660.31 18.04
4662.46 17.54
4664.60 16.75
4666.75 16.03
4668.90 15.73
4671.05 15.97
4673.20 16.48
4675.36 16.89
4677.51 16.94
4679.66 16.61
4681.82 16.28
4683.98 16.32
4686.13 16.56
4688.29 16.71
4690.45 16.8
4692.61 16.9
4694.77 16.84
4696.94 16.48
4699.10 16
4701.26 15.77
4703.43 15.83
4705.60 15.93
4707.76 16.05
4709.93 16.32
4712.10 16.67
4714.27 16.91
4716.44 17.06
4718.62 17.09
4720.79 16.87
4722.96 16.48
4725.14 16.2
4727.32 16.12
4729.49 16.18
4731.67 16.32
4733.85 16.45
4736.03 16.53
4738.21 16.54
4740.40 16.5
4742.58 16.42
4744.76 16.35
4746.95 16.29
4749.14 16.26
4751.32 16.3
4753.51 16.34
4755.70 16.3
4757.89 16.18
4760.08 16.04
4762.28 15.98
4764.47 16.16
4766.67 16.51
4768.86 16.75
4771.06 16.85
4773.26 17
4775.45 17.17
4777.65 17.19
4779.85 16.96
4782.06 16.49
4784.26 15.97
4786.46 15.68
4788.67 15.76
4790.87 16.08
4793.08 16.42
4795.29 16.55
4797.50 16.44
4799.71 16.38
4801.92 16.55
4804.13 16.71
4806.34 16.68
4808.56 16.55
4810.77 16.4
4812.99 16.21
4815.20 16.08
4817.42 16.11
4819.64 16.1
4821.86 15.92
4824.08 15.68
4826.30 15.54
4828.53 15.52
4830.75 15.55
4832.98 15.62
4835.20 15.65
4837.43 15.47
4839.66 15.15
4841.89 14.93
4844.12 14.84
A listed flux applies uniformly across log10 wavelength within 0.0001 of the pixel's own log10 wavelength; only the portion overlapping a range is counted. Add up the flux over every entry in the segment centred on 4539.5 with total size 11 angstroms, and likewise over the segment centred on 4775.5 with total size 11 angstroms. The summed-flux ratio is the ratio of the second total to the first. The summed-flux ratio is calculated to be 1.02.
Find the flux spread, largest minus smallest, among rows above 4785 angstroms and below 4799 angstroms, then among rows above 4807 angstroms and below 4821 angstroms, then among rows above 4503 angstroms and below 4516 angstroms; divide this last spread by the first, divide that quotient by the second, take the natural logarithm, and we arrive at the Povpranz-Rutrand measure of 0.66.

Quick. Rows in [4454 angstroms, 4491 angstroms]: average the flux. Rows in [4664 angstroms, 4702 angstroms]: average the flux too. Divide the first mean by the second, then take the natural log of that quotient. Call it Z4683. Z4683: 0.013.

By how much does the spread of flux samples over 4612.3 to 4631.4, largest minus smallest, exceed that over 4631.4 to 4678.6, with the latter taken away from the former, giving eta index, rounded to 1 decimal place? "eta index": -2.1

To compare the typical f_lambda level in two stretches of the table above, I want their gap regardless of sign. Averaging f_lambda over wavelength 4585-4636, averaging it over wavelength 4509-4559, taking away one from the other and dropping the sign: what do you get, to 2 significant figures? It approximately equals 0.14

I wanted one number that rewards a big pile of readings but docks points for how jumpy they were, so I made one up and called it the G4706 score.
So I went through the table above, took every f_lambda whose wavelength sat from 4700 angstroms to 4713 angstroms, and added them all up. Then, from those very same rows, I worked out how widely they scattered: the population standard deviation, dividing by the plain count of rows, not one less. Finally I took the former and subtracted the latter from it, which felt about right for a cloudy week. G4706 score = 96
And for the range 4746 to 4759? 98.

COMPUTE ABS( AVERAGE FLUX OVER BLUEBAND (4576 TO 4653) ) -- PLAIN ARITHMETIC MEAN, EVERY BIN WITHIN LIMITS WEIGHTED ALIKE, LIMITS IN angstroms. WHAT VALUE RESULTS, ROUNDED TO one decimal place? 16.6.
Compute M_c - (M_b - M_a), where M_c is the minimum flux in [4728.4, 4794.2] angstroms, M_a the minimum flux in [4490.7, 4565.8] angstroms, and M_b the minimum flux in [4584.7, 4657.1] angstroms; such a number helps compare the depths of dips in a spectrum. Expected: 15.1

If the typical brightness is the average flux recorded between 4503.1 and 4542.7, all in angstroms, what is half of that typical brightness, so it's 8.28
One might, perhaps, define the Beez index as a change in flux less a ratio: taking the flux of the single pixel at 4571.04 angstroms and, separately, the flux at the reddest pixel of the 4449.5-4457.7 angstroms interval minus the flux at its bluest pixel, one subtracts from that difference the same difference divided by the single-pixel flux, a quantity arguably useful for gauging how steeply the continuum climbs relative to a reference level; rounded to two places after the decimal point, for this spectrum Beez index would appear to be -0.45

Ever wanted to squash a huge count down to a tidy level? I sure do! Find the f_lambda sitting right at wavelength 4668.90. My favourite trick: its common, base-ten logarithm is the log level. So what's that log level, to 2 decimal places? 1.20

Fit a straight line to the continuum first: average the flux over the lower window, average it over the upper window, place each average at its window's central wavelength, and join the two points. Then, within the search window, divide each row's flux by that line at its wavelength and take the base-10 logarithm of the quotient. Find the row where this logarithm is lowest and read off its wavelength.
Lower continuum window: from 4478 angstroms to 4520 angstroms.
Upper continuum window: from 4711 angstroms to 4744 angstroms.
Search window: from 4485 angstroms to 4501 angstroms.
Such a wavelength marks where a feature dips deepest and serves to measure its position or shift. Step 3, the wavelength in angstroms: 4497.95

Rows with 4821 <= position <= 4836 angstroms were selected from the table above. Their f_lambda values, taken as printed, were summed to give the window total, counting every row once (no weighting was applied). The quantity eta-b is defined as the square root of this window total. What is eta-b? 10.5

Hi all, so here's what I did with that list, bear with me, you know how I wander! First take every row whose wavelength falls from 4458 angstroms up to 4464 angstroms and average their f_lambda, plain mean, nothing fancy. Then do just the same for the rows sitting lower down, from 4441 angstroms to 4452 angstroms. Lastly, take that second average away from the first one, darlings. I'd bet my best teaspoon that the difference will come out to -0.01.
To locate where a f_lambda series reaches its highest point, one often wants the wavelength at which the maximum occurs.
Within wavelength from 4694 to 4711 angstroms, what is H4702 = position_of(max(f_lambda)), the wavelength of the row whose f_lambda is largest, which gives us 4694.77 angstroms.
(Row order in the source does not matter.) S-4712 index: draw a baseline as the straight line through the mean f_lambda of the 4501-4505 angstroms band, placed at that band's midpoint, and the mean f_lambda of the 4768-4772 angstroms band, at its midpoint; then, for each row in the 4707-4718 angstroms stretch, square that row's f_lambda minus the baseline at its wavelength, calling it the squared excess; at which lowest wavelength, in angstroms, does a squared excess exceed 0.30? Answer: 4707.76 angstroms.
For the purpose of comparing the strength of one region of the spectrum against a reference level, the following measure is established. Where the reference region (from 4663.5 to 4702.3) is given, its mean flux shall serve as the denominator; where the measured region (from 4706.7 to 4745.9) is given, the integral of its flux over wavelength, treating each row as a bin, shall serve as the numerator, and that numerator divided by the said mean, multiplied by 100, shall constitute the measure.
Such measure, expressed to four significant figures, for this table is 3931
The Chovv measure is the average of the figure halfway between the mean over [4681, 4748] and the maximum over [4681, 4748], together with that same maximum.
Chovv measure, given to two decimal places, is 16.93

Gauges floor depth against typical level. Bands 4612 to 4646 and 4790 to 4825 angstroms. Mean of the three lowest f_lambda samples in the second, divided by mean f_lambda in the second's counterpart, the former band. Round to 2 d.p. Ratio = 0.95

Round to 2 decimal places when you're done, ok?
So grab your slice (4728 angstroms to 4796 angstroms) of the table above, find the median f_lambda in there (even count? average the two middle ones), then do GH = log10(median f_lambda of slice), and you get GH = 1.21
